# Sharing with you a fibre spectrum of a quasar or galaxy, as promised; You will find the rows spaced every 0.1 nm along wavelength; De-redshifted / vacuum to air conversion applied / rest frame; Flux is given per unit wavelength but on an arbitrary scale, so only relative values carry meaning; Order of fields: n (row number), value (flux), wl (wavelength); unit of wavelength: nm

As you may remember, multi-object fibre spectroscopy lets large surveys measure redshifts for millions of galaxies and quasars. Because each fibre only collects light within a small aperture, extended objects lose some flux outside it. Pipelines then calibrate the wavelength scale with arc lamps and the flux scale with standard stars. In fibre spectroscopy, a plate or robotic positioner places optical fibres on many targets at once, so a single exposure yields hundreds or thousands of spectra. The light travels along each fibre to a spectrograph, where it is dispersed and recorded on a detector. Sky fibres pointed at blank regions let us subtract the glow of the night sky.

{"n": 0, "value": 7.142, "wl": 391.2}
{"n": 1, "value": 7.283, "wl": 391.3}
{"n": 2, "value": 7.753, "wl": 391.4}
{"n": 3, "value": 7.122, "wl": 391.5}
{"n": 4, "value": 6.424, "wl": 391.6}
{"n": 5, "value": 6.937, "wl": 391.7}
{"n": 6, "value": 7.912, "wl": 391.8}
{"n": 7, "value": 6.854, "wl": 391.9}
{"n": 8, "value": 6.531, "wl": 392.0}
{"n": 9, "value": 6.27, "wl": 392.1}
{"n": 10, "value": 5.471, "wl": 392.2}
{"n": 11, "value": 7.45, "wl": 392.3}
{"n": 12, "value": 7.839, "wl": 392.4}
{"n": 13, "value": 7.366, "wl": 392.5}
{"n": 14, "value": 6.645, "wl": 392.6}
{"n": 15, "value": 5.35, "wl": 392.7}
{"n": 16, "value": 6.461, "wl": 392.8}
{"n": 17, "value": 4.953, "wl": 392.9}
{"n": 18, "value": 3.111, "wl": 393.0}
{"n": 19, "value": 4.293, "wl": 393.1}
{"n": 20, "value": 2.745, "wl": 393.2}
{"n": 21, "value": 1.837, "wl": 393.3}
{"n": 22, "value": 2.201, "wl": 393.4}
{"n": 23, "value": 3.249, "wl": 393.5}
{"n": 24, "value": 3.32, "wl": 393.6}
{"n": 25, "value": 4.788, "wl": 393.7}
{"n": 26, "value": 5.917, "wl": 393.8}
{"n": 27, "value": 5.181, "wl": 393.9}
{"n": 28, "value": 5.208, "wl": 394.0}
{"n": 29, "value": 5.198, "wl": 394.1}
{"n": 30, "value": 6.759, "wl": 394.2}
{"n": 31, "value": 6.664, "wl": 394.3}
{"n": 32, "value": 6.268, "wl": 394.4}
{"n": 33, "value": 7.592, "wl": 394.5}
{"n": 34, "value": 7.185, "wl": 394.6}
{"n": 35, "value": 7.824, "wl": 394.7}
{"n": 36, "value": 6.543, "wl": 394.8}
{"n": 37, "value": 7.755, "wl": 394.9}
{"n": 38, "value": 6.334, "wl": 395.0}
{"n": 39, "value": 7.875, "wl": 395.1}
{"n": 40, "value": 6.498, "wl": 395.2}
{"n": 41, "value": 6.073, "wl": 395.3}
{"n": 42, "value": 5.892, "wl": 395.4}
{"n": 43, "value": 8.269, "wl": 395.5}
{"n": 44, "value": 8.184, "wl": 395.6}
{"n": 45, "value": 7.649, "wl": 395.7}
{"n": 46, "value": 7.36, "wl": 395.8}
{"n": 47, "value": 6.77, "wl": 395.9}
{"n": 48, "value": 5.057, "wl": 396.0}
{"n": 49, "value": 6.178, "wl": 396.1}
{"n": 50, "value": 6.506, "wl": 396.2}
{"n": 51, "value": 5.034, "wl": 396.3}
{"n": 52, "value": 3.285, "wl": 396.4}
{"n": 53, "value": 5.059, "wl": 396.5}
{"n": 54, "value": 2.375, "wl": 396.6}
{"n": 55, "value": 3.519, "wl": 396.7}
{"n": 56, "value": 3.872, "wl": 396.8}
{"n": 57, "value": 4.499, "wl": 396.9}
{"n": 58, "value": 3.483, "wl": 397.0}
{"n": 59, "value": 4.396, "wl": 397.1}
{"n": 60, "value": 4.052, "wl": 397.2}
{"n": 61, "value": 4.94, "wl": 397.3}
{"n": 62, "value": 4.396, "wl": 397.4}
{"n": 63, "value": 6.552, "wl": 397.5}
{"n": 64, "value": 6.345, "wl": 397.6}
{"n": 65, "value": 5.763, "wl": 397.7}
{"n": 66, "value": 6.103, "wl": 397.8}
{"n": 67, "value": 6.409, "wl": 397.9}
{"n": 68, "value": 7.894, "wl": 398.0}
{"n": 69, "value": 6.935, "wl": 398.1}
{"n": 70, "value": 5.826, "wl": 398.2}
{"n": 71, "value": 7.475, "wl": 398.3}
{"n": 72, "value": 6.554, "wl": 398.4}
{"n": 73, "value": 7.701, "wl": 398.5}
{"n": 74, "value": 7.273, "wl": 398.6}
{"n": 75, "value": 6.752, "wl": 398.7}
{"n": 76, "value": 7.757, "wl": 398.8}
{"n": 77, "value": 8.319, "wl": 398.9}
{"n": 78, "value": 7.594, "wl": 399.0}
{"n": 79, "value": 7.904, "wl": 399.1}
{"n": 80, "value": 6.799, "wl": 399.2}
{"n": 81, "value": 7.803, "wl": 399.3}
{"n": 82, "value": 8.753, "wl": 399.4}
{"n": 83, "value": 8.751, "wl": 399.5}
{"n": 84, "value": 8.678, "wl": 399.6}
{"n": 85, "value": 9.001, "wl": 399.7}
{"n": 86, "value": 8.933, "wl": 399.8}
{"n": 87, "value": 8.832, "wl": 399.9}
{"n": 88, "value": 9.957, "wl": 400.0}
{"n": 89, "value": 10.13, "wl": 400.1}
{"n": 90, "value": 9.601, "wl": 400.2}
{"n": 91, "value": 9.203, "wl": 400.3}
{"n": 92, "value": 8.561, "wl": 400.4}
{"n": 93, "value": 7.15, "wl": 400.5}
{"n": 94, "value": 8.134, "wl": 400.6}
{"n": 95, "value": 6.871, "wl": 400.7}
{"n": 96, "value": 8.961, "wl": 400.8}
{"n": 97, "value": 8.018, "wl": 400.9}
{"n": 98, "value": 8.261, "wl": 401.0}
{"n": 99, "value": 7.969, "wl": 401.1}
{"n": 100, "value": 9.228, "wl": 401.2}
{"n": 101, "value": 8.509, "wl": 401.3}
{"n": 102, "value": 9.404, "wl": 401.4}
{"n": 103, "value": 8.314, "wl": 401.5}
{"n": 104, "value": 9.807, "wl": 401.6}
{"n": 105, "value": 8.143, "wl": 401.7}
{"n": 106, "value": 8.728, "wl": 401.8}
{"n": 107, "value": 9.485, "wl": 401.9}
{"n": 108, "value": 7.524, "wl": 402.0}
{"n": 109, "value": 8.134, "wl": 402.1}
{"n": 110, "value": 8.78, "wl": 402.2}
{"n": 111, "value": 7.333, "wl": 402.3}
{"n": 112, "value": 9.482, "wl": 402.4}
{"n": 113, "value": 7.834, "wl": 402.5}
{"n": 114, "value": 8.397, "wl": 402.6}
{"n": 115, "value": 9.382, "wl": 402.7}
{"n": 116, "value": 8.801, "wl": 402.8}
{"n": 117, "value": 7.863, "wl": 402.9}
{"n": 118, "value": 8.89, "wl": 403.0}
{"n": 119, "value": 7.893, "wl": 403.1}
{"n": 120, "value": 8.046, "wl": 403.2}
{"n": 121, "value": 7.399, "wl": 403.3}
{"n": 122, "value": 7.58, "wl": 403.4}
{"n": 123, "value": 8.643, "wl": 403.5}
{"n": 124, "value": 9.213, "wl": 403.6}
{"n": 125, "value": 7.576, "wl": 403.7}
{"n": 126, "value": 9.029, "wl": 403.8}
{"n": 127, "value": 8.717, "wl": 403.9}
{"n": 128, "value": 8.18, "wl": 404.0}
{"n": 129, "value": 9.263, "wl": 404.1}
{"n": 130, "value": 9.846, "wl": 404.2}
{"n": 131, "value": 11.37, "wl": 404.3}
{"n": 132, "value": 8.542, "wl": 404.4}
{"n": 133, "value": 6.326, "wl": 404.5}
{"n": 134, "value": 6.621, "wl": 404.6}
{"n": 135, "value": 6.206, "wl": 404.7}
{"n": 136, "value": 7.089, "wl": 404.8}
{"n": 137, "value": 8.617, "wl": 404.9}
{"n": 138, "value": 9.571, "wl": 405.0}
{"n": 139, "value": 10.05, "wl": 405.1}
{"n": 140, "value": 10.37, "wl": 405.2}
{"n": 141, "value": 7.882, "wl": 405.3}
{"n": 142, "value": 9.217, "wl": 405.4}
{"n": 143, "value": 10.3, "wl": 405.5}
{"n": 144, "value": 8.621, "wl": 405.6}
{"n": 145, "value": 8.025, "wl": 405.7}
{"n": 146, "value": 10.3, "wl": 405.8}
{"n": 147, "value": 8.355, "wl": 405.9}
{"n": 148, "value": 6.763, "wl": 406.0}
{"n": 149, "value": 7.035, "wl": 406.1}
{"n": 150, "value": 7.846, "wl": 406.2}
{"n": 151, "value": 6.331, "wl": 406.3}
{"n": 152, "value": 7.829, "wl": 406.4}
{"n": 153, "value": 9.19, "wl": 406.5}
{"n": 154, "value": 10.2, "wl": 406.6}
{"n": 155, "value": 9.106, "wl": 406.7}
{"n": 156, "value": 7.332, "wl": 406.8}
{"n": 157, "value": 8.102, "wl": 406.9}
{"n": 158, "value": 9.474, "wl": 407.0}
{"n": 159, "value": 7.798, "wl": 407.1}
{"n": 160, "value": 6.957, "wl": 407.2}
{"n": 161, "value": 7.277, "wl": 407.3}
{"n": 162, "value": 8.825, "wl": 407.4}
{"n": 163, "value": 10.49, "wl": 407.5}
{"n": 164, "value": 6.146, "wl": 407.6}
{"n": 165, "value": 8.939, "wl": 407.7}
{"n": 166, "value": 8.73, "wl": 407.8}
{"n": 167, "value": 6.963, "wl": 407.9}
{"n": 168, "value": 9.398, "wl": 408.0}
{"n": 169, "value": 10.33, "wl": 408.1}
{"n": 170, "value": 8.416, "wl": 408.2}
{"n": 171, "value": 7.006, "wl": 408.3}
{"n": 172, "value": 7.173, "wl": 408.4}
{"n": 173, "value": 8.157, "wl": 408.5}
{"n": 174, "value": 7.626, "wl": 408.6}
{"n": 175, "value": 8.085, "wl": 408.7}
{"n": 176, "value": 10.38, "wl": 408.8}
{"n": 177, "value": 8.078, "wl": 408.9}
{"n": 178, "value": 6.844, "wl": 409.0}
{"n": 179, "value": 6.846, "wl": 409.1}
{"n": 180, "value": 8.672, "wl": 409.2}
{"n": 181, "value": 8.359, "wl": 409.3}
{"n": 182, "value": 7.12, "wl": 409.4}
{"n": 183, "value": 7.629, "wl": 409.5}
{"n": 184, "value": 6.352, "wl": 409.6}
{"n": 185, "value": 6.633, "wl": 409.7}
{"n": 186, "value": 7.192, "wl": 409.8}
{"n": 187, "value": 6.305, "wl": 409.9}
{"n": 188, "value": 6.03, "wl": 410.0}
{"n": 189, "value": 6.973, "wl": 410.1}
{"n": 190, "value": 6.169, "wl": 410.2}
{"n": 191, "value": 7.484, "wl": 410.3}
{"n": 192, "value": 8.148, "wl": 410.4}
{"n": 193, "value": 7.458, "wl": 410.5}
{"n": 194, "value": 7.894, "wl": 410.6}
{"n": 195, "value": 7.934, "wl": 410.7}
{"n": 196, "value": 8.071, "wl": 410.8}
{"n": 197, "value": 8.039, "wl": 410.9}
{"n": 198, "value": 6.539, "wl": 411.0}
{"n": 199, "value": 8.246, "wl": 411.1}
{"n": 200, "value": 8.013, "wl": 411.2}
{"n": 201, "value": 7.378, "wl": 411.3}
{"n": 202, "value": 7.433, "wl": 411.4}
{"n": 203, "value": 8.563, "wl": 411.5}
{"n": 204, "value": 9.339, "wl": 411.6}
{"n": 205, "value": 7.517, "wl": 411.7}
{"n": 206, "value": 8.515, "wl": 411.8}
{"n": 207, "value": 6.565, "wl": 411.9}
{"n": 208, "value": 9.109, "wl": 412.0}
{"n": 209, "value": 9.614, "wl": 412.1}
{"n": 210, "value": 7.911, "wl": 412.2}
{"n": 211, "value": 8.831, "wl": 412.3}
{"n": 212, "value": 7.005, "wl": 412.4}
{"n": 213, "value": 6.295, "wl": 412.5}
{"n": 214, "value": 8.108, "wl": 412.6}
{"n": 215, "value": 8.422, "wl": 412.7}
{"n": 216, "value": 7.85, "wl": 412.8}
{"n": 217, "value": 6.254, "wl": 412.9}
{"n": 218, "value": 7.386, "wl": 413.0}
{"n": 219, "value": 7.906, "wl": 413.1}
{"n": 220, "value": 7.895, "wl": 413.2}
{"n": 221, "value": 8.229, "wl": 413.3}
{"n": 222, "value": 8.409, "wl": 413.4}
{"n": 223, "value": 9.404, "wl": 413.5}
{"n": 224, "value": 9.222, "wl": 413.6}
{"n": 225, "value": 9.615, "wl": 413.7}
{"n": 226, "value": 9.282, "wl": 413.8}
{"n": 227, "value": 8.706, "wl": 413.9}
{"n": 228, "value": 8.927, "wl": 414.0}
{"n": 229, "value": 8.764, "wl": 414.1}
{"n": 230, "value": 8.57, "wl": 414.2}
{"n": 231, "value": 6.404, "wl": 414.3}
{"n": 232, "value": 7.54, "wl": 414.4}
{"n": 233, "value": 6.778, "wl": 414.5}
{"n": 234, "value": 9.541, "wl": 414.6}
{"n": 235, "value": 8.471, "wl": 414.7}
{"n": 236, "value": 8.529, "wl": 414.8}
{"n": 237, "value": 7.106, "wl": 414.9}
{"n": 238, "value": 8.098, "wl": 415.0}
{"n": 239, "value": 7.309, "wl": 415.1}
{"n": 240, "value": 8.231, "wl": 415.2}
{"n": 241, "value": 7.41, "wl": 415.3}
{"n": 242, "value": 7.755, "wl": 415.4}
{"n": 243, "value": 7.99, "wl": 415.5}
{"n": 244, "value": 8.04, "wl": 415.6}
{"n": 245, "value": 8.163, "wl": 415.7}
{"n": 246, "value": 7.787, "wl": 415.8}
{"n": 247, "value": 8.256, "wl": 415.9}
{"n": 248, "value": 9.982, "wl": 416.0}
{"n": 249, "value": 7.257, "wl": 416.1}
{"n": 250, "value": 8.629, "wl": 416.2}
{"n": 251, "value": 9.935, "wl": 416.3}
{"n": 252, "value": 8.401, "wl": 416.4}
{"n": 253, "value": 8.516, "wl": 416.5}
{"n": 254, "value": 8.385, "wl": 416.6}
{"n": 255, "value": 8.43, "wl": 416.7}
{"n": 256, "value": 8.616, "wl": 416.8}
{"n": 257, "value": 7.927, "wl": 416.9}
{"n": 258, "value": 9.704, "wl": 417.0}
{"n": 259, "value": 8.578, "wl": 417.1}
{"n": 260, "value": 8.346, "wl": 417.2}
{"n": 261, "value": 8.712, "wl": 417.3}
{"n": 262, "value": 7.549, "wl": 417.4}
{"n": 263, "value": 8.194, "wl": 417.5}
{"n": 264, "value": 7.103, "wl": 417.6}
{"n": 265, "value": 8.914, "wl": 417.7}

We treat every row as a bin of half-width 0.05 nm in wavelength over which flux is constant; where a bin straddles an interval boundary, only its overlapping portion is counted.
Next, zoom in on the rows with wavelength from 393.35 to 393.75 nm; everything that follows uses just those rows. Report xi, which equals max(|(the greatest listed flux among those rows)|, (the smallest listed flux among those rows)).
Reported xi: 4.8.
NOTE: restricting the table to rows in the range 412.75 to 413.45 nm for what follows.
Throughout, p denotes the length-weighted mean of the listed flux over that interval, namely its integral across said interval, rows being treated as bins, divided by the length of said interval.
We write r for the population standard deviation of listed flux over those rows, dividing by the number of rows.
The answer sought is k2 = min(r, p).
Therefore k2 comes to 0.66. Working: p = 7.7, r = 0.7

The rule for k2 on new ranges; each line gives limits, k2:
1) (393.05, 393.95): 1.32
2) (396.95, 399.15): 1.36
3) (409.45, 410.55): 0.66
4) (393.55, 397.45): 1.53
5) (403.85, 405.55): 1.47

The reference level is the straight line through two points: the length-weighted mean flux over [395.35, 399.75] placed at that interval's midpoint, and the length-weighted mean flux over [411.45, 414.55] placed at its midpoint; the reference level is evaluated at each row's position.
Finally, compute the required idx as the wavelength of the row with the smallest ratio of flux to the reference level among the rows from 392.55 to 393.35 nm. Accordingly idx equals 393.3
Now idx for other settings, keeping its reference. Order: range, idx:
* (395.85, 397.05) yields 396.6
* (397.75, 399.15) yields 398.2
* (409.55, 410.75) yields 410.0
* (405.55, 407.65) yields 407.6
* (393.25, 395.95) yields 393.3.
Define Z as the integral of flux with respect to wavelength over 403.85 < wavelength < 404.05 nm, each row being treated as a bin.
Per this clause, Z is 1.69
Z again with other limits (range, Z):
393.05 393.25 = 0.70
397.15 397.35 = 0.90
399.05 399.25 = 1.47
